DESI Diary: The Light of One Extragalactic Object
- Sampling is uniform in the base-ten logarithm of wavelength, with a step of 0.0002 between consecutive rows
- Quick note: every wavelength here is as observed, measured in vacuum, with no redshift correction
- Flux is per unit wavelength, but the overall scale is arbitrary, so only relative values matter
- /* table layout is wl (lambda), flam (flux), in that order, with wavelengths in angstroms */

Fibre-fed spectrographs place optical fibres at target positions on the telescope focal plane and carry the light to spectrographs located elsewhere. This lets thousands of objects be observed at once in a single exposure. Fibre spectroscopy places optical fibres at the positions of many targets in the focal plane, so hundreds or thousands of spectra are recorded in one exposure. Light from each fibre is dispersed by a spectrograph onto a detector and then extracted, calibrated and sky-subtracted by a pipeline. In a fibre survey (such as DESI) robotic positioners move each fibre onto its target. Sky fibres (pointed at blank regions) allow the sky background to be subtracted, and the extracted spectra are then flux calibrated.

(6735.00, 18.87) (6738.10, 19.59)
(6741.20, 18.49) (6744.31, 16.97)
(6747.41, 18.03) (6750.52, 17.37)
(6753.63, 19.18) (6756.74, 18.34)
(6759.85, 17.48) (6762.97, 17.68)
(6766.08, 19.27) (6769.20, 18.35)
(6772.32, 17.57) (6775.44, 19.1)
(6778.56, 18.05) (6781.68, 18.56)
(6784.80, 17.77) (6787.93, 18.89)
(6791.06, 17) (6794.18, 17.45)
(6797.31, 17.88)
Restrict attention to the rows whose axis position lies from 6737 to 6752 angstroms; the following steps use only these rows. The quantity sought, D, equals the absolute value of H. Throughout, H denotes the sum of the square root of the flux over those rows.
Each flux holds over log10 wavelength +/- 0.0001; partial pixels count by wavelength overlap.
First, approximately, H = 21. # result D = 21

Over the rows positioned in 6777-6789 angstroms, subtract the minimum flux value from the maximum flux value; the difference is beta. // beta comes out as 1.1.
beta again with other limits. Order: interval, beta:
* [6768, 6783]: 1.5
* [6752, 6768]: 1.8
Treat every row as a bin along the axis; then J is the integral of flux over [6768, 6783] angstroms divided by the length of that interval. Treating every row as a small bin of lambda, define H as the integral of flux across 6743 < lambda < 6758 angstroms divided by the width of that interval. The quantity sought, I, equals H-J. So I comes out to -0.33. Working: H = 18.0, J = 18.3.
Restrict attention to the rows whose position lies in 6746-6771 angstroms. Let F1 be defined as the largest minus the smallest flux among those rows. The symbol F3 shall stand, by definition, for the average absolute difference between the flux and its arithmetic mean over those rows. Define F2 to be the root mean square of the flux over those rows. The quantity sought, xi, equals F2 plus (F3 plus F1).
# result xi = 20.7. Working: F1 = 1.9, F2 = 18.2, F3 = 0.57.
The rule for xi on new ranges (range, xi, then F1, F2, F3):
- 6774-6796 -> 20.9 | 2.1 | 18.1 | 0.63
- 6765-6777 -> 20.9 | 1.7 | 18.6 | 0.61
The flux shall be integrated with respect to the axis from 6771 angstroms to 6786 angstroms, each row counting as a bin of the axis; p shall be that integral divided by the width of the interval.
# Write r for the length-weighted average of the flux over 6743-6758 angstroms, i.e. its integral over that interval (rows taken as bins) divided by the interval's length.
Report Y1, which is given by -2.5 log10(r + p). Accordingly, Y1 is -3.90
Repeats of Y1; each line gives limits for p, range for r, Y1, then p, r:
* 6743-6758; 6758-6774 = -3.89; 18.0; 18.1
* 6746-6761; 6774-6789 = -3.91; 18.1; 18.5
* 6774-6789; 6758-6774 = -3.91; 18.5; 18.1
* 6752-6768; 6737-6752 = -3.90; 18.4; 18.1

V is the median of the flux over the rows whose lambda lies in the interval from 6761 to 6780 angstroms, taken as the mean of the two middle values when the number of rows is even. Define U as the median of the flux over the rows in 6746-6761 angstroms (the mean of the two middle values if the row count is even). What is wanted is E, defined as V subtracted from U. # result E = -0.2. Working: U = 18.0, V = 18.2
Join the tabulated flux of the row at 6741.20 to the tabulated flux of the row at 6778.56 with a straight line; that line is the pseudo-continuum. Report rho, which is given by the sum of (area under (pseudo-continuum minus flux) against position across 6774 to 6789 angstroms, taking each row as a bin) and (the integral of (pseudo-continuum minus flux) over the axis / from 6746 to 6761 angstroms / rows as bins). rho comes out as -3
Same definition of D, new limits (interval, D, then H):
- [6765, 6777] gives 17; 17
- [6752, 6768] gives 21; 21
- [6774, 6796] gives 30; 30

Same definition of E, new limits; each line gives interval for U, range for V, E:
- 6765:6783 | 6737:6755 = 0.2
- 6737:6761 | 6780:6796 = 0.4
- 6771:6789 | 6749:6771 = 0.0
